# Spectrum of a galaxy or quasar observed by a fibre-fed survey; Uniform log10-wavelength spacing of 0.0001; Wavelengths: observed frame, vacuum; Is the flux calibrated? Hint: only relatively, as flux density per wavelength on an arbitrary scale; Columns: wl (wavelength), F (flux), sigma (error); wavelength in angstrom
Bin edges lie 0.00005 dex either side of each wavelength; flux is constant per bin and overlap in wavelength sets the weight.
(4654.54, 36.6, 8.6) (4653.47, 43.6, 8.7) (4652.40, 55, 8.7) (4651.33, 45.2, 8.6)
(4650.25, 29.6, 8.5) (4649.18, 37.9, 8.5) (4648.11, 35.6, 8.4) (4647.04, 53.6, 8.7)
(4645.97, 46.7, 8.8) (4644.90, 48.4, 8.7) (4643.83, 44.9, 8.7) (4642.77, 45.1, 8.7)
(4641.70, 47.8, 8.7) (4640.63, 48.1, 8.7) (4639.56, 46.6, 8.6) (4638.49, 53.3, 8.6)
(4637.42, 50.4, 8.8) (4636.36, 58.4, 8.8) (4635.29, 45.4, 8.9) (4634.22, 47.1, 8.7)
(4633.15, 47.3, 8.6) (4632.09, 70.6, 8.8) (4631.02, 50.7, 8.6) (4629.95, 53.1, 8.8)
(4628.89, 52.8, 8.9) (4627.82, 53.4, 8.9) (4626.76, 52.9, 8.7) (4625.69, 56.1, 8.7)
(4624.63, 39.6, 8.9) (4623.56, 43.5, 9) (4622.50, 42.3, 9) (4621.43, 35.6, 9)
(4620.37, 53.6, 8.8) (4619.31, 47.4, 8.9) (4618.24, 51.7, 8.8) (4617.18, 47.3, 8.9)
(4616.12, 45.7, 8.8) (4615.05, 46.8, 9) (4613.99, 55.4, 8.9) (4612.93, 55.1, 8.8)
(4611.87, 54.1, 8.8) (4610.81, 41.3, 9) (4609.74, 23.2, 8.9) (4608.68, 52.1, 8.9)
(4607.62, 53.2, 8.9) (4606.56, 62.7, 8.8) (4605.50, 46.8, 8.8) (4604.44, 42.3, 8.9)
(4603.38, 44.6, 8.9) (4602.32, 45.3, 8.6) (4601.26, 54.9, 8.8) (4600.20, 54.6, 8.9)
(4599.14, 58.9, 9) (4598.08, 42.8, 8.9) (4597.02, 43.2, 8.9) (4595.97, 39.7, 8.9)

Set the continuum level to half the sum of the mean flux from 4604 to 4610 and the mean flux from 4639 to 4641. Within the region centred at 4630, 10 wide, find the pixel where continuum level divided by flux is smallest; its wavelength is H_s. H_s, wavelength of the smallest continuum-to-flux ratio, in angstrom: 4632.09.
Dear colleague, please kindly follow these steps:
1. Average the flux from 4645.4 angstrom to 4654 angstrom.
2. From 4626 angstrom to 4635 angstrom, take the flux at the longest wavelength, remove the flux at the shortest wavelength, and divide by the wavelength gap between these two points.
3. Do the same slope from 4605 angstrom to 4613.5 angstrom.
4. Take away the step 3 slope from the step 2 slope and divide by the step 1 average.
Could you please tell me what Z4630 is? -0.044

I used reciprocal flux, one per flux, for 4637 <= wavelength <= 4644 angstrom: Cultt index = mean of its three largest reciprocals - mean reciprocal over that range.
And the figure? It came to 0.0011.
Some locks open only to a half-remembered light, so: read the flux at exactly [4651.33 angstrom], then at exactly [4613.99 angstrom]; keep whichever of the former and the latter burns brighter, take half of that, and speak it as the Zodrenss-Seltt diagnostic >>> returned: 27.7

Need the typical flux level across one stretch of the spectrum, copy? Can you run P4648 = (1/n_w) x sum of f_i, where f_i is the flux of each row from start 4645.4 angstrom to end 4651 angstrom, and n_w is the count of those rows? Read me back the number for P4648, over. 41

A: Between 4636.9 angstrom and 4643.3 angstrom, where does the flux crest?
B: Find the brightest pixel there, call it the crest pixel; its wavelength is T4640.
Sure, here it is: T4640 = 4638.49 angstrom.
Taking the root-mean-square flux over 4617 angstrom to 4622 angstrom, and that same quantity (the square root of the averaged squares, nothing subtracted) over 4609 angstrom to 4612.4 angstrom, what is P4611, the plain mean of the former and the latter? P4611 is 45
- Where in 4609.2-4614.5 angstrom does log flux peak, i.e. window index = 4613.99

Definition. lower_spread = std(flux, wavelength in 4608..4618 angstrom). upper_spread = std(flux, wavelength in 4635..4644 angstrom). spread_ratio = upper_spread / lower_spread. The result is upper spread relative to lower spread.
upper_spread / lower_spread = 0.45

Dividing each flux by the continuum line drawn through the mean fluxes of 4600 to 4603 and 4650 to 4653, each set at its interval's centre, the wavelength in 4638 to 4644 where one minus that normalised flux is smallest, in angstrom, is 4638.49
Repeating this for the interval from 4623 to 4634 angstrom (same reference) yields 4632.09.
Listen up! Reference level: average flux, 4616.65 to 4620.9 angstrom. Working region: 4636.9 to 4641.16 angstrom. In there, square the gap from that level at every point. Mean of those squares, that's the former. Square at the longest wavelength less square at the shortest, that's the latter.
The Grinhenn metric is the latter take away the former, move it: -3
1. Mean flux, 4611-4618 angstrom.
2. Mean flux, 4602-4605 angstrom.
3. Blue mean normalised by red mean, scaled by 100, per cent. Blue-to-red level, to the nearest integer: 87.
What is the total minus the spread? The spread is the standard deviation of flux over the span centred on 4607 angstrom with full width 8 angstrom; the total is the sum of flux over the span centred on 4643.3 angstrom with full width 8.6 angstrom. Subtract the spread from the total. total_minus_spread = 370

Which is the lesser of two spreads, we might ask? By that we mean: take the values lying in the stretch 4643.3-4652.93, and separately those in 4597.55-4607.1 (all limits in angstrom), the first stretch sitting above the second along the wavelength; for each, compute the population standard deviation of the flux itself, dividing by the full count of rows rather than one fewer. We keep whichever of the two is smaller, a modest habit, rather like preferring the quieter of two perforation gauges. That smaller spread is 7.1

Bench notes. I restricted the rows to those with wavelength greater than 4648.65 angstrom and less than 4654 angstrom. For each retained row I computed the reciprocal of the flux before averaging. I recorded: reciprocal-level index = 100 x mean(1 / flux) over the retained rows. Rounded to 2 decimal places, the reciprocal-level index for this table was 2.47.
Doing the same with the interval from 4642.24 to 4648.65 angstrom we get 2.22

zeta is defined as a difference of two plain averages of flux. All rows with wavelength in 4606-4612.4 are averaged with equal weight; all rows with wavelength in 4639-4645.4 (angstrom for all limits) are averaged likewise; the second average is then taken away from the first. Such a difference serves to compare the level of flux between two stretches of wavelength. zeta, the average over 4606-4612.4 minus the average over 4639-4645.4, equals 1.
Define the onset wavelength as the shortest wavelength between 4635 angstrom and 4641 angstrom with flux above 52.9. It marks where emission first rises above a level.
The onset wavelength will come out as 4636.36 angstrom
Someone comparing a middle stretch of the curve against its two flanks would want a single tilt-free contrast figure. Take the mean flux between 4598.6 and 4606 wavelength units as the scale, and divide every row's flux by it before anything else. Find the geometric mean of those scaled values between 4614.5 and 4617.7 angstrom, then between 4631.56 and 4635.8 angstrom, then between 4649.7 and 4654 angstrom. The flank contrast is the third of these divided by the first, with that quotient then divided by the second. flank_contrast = 0.872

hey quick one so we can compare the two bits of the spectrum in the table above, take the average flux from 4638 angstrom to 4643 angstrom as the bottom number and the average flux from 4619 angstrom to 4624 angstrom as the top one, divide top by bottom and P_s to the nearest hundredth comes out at 0.92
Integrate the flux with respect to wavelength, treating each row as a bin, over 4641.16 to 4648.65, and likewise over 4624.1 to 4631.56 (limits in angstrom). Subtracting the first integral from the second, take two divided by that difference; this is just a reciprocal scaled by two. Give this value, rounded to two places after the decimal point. 0.05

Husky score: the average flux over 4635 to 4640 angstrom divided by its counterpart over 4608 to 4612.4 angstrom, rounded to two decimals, 1.19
